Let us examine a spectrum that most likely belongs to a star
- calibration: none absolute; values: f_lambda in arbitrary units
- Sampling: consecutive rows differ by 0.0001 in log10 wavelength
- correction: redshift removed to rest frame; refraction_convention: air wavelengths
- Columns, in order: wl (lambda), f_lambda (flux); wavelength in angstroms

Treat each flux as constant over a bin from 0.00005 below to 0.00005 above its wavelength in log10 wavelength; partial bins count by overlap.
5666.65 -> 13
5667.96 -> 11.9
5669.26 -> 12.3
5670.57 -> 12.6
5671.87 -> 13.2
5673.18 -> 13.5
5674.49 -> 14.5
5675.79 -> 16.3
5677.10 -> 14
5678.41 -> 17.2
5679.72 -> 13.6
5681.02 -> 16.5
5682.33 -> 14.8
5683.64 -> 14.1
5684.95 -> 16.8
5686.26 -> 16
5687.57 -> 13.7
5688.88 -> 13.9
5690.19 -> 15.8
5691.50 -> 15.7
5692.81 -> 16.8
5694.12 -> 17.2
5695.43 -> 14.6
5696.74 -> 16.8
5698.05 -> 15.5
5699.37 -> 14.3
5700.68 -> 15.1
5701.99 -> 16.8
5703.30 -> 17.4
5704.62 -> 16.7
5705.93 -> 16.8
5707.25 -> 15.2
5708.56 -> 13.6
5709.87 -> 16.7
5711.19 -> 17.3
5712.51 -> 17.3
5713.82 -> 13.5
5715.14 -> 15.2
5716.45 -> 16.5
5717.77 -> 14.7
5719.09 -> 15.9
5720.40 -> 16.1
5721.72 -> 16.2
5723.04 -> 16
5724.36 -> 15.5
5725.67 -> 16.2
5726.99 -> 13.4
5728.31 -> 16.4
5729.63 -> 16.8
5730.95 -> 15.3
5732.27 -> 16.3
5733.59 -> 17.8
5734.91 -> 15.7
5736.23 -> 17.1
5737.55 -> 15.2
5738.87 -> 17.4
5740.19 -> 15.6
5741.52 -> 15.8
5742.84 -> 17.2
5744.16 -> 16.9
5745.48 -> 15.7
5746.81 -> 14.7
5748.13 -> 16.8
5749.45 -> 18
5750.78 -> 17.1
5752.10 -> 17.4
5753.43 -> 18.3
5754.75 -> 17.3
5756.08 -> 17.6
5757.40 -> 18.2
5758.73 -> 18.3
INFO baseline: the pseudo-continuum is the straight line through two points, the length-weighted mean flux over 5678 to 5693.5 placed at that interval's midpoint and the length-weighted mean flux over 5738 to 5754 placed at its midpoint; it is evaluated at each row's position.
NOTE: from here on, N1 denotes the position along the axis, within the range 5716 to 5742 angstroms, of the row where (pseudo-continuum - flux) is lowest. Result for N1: 5733.59 angstroms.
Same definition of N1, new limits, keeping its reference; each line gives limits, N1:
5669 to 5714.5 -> 5678.41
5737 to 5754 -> 5753.43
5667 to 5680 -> 5678.41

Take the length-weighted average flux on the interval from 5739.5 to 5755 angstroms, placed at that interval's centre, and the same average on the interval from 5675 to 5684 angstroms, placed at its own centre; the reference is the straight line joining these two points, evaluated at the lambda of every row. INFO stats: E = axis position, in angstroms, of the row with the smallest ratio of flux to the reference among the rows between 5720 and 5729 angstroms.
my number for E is 5726.99 angstroms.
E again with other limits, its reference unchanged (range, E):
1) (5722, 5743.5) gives 5726.99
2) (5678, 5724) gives 5713.82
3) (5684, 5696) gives 5687.57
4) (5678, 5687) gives 5679.72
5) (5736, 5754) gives 5746.81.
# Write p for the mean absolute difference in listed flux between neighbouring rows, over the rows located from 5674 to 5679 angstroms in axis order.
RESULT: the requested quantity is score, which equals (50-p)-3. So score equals 44.6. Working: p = 2.4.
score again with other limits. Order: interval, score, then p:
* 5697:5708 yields 46.0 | 1.0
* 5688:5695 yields 46.1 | 0.9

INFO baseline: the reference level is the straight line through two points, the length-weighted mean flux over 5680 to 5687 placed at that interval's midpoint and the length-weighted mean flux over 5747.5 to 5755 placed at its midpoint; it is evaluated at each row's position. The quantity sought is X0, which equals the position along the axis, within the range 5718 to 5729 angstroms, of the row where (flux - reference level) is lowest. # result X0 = 5726.99 angstroms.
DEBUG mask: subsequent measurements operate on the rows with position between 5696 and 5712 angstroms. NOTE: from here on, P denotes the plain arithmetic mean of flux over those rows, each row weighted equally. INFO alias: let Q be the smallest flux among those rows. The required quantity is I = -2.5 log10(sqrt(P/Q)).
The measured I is -0.089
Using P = 16.0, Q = 13.6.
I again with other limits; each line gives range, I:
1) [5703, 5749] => -0.097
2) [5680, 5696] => -0.067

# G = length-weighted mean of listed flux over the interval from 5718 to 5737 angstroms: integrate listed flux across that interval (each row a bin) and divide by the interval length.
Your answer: 16.0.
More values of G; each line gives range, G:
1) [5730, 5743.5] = 16.3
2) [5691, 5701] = 15.8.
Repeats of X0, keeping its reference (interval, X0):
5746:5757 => 5746.81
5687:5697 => 5687.57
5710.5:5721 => 5713.82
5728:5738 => 5737.55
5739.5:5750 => 5746.81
